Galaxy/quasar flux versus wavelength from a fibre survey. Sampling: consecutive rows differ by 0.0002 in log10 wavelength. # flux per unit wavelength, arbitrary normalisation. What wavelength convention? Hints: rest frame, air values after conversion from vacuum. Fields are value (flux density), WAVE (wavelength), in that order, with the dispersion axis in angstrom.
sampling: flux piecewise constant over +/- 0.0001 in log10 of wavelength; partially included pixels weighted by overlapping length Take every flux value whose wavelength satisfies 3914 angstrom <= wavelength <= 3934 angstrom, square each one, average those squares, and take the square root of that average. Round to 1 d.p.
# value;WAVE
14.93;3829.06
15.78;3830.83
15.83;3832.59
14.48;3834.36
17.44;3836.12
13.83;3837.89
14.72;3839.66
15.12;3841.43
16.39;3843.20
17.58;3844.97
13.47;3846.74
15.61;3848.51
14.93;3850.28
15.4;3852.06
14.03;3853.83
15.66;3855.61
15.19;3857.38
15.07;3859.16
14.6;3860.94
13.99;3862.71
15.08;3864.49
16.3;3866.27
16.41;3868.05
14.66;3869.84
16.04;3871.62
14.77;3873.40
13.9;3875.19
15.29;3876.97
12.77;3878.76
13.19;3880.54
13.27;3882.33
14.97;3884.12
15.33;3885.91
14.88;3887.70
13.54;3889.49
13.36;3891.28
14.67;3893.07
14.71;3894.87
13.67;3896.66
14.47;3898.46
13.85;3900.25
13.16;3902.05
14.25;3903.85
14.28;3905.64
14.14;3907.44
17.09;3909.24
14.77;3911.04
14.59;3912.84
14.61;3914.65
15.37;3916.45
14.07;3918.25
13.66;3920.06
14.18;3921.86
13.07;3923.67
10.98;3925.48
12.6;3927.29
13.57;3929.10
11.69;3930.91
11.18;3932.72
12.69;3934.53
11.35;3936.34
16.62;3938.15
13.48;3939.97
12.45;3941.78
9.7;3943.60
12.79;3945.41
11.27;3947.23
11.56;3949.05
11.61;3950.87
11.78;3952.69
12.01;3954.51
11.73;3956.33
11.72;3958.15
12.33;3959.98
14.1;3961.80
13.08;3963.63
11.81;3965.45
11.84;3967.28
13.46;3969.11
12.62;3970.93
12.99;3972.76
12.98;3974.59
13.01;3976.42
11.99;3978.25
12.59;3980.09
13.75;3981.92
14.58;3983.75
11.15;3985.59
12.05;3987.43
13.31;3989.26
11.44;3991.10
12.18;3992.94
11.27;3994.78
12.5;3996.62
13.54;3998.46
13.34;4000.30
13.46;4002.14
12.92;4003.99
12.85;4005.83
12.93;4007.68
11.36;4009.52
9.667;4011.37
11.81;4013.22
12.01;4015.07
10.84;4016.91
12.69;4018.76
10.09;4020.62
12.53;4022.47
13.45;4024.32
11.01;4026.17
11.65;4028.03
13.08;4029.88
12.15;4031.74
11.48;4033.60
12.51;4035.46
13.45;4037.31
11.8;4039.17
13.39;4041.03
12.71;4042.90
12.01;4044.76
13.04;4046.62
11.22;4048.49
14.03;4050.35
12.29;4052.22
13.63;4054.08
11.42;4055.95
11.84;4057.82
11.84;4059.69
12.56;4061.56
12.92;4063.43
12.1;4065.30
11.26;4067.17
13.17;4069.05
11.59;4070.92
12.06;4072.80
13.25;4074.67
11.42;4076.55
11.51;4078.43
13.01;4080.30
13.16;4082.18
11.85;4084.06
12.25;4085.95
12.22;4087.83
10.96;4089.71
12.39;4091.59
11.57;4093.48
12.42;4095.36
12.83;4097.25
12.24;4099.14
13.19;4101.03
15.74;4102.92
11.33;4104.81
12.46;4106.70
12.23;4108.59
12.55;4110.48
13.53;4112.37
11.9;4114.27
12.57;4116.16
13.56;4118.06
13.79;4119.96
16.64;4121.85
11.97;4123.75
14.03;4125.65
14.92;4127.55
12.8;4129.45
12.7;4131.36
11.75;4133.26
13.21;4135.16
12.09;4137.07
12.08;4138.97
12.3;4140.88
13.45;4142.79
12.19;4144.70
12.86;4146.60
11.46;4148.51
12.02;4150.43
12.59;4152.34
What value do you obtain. 13.3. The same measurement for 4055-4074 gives 12.1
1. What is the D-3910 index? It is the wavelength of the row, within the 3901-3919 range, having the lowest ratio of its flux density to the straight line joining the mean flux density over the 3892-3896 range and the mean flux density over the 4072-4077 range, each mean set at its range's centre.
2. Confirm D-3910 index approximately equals 3902.05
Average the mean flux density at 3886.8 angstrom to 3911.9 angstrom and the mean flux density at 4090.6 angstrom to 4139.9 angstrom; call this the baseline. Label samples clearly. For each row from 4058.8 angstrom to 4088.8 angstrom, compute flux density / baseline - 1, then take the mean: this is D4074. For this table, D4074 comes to -0.10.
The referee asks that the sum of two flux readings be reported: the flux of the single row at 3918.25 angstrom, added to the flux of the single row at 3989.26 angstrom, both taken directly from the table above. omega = 27.4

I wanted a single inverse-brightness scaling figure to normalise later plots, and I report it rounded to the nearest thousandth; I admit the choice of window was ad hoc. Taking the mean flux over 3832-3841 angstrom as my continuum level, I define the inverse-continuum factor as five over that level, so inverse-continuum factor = 0.328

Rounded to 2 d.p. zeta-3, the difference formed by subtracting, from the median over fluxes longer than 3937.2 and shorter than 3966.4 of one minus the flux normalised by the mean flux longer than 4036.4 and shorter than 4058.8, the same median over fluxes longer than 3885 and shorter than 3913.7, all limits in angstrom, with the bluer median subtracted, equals 0.20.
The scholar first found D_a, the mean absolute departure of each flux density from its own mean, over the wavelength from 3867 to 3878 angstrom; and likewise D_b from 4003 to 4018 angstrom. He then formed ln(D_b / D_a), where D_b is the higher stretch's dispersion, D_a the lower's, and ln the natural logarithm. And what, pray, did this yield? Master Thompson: 0.2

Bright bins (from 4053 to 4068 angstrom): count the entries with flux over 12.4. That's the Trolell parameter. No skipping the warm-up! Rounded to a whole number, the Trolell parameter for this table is 3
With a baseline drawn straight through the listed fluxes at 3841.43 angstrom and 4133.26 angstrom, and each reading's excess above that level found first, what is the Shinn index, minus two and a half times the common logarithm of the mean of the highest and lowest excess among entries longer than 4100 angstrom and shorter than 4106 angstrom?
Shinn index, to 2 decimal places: -0.40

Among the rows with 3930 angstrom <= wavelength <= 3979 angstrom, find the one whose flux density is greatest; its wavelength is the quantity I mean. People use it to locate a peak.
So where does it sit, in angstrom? 3938.15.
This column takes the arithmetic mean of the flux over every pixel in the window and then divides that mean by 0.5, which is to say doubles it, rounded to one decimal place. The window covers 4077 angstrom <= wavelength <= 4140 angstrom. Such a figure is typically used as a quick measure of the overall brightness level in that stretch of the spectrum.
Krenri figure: 25.5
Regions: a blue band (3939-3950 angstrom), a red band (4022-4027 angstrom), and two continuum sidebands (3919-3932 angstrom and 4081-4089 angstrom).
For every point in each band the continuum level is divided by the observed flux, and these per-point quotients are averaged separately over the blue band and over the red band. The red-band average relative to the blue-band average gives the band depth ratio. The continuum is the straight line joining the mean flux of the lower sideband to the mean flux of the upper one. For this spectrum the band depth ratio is 0.94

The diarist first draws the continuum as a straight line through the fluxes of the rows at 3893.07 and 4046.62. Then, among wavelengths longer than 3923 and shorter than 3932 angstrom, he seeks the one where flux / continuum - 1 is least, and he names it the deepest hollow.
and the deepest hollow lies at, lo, 3925.48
